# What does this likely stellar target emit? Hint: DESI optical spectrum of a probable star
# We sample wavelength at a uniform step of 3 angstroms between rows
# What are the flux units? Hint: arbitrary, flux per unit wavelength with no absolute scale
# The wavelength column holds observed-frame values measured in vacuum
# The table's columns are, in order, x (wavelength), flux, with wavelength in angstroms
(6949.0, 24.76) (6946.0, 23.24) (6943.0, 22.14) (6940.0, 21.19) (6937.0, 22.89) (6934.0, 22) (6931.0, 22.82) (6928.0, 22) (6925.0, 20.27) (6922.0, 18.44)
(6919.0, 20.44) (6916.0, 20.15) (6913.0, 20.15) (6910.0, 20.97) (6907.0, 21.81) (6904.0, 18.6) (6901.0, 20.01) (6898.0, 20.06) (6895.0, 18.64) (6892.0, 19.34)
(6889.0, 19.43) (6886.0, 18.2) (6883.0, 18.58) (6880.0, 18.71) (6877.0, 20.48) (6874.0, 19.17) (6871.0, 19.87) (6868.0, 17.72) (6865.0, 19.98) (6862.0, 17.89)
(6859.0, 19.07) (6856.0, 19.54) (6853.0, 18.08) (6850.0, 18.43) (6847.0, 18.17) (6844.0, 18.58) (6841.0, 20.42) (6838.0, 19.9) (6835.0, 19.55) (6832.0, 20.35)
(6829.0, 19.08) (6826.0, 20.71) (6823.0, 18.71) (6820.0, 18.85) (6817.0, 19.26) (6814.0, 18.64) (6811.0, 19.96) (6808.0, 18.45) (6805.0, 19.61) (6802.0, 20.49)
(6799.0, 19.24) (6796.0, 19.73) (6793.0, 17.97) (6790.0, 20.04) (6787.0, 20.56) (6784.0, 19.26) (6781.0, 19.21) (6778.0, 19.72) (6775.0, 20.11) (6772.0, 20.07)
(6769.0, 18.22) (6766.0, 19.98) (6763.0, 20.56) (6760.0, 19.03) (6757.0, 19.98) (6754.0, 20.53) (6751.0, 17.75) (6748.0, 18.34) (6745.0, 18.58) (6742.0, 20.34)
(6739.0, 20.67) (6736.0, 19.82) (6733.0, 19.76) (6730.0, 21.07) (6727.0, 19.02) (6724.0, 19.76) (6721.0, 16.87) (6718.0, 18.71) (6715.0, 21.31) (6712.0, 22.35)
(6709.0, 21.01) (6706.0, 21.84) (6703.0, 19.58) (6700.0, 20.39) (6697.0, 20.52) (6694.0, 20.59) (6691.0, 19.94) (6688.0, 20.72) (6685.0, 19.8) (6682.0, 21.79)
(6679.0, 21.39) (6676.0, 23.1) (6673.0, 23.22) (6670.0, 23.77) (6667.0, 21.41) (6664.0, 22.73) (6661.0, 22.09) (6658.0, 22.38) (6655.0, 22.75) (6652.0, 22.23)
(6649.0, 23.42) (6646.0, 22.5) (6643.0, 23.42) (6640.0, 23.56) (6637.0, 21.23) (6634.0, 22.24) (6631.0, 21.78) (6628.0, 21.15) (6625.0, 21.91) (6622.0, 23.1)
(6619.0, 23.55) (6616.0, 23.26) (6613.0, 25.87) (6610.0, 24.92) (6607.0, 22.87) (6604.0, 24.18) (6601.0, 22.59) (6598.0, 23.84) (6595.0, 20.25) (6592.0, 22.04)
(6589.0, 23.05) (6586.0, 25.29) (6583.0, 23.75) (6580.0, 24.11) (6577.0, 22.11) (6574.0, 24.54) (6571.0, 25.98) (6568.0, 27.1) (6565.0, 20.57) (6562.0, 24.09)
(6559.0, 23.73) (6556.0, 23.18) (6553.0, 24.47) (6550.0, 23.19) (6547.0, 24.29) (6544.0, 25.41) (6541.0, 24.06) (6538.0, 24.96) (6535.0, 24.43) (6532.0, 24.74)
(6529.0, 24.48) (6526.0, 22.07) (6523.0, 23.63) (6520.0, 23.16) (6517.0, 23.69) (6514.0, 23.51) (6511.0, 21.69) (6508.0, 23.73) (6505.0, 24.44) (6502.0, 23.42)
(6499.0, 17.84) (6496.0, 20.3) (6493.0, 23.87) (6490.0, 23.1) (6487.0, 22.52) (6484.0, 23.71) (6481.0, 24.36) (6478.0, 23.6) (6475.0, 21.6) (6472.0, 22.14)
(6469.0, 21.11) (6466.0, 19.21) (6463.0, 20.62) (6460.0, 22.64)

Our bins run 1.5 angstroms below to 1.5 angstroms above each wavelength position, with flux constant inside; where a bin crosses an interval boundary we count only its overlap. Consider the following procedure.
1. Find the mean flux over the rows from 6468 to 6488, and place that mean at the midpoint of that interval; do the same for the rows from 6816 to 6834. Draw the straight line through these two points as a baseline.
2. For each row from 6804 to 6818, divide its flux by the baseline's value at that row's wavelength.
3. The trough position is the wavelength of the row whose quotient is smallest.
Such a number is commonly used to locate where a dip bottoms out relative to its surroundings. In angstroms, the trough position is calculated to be 6808.0 angstroms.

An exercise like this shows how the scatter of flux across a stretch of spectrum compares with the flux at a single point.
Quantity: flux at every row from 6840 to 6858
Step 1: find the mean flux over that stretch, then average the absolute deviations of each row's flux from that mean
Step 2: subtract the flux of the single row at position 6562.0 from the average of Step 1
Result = -23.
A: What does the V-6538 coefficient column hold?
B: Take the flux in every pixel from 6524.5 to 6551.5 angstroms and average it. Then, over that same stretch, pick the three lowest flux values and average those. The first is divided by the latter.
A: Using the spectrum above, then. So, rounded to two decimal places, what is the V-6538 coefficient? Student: 1.05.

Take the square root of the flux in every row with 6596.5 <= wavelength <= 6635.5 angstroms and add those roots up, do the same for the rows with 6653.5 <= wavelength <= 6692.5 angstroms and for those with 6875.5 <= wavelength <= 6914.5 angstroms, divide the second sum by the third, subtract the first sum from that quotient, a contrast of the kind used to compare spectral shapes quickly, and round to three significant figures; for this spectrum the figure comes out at -61.5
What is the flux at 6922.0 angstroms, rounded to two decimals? 18.44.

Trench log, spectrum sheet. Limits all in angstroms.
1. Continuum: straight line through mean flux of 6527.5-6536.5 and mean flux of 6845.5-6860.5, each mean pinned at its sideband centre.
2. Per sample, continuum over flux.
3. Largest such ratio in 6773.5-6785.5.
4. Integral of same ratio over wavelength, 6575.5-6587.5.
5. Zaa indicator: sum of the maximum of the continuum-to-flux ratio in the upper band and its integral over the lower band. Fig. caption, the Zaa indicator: 13.0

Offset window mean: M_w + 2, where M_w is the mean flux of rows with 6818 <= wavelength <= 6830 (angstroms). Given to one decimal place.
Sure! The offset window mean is 21.3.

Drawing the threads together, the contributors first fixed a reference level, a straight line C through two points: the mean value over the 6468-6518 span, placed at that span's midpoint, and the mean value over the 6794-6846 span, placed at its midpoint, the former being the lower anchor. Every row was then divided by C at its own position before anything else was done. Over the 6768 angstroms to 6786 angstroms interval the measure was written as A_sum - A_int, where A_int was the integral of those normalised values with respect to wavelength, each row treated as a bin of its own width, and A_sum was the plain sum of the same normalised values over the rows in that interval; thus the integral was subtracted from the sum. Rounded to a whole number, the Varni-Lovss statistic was -12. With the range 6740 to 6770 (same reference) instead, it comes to -19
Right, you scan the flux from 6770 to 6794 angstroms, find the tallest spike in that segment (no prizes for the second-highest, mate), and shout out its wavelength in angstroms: 6787.0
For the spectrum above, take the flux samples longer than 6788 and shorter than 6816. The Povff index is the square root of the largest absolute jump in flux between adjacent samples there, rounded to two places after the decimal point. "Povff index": 1.44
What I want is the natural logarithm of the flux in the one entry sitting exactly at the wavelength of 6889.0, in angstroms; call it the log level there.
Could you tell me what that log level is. 2.97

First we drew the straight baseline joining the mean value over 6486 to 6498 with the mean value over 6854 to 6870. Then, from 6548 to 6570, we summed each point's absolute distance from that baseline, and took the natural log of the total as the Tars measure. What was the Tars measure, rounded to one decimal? 2.8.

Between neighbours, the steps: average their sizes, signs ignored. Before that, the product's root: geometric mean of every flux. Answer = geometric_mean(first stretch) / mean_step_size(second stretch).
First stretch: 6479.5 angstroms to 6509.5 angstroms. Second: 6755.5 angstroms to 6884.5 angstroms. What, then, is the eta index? 21.6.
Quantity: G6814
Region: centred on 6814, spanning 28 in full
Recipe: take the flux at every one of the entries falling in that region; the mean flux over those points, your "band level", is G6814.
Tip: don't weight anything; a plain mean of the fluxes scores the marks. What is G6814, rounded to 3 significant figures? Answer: 19.4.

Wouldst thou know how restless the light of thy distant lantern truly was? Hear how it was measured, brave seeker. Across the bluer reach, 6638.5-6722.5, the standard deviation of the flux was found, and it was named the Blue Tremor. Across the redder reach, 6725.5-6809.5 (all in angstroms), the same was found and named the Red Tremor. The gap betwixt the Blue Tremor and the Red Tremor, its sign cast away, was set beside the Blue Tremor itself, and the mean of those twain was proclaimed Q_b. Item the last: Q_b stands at 1.2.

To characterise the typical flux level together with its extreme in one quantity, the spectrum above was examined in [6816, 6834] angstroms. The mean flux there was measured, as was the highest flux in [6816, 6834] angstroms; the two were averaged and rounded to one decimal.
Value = 20.1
